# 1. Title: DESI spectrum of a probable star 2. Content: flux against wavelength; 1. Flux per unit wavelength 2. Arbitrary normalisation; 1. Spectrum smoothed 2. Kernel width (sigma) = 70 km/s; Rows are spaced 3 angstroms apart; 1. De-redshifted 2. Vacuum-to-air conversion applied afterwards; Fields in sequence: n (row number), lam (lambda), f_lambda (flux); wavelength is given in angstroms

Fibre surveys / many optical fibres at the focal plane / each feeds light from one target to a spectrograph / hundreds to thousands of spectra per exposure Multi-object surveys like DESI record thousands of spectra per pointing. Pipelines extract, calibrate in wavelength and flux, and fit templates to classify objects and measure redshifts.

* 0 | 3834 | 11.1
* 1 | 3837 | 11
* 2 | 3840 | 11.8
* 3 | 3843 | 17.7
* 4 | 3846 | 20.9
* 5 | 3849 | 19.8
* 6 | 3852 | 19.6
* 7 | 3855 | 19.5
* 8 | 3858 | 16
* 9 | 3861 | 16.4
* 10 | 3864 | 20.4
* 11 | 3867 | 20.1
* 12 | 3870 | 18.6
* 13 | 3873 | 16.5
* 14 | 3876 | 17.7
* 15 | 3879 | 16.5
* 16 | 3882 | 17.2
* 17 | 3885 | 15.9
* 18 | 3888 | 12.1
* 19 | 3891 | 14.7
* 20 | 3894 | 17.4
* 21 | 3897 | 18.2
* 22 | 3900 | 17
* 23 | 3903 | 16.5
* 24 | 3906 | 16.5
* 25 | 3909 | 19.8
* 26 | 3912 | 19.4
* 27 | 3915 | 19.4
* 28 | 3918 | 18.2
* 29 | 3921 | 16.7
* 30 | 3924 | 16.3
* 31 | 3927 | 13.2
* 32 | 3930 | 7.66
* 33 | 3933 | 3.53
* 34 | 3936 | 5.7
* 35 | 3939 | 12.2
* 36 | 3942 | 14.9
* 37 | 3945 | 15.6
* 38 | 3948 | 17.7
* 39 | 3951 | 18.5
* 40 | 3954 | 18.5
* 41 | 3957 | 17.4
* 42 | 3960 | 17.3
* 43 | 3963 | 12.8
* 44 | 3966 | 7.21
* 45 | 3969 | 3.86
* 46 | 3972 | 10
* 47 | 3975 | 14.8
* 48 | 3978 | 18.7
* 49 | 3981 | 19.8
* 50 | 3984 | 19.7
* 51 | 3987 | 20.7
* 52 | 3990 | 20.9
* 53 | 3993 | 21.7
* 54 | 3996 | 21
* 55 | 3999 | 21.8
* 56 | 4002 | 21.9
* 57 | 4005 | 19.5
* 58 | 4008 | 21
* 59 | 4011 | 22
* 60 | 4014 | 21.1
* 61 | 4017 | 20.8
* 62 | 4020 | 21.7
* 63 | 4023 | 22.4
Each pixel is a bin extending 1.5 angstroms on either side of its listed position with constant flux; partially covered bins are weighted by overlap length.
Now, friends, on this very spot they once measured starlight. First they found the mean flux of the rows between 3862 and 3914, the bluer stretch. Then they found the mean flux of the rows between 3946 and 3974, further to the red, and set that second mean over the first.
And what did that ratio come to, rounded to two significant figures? 0.79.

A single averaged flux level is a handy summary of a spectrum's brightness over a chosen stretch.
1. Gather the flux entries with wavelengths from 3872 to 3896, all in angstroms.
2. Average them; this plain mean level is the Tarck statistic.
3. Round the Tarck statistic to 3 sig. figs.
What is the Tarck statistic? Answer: 16.0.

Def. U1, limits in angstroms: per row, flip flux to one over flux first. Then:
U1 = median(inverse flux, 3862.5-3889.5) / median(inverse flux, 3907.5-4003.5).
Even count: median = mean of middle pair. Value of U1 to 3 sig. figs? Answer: 1.02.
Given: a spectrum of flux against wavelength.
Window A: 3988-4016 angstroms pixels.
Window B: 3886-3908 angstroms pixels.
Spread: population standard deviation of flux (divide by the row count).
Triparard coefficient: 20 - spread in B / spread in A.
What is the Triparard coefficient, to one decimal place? 17.4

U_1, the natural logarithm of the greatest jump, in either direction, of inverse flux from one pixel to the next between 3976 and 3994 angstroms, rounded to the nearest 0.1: -5.8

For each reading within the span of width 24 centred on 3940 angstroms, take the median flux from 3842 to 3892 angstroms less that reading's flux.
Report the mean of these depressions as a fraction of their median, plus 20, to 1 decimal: 21.4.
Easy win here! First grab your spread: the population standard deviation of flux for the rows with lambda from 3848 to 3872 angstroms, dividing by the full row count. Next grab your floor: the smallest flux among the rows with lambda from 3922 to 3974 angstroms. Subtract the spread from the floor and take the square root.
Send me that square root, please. 1.4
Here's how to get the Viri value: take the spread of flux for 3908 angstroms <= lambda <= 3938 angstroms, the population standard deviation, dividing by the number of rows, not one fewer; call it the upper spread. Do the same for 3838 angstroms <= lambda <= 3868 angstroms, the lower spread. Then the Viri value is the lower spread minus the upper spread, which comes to -3.2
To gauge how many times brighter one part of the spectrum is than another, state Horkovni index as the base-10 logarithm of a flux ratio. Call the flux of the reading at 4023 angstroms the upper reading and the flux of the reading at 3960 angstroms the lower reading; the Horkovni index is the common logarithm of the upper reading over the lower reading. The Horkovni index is 0.1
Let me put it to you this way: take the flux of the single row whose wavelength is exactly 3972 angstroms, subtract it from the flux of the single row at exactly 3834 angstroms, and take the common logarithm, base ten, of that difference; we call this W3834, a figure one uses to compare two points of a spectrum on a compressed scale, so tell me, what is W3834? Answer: 0.0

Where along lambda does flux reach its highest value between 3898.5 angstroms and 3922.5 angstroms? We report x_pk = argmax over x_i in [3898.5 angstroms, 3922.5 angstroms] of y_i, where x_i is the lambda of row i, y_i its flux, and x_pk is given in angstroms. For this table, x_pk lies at 3909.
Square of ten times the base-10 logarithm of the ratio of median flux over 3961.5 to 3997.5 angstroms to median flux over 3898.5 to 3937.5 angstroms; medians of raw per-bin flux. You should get 0.4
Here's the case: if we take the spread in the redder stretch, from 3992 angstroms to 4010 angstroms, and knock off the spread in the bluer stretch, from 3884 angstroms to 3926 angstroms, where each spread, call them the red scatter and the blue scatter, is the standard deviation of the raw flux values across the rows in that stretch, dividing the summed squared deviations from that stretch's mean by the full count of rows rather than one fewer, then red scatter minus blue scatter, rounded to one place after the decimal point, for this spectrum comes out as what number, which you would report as -1.1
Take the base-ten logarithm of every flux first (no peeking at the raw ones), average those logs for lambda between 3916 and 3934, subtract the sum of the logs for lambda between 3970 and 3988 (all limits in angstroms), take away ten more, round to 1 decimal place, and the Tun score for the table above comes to -16.3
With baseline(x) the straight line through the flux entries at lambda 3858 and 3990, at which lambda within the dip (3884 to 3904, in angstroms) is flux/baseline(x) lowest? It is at 3888 angstroms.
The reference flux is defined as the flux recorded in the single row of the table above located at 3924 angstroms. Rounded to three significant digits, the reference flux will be 16.3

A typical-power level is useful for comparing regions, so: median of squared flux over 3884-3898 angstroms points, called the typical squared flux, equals 253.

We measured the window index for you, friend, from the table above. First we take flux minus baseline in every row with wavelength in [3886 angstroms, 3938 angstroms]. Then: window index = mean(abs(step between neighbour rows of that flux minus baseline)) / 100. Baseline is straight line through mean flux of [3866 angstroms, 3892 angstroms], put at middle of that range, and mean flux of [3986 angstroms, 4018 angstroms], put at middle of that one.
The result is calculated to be 0.019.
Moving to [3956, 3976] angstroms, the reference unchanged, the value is 0.041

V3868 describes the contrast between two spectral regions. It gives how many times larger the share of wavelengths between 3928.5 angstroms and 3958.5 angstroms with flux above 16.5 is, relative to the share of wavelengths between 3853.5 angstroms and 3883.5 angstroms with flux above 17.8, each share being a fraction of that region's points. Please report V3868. 1.0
